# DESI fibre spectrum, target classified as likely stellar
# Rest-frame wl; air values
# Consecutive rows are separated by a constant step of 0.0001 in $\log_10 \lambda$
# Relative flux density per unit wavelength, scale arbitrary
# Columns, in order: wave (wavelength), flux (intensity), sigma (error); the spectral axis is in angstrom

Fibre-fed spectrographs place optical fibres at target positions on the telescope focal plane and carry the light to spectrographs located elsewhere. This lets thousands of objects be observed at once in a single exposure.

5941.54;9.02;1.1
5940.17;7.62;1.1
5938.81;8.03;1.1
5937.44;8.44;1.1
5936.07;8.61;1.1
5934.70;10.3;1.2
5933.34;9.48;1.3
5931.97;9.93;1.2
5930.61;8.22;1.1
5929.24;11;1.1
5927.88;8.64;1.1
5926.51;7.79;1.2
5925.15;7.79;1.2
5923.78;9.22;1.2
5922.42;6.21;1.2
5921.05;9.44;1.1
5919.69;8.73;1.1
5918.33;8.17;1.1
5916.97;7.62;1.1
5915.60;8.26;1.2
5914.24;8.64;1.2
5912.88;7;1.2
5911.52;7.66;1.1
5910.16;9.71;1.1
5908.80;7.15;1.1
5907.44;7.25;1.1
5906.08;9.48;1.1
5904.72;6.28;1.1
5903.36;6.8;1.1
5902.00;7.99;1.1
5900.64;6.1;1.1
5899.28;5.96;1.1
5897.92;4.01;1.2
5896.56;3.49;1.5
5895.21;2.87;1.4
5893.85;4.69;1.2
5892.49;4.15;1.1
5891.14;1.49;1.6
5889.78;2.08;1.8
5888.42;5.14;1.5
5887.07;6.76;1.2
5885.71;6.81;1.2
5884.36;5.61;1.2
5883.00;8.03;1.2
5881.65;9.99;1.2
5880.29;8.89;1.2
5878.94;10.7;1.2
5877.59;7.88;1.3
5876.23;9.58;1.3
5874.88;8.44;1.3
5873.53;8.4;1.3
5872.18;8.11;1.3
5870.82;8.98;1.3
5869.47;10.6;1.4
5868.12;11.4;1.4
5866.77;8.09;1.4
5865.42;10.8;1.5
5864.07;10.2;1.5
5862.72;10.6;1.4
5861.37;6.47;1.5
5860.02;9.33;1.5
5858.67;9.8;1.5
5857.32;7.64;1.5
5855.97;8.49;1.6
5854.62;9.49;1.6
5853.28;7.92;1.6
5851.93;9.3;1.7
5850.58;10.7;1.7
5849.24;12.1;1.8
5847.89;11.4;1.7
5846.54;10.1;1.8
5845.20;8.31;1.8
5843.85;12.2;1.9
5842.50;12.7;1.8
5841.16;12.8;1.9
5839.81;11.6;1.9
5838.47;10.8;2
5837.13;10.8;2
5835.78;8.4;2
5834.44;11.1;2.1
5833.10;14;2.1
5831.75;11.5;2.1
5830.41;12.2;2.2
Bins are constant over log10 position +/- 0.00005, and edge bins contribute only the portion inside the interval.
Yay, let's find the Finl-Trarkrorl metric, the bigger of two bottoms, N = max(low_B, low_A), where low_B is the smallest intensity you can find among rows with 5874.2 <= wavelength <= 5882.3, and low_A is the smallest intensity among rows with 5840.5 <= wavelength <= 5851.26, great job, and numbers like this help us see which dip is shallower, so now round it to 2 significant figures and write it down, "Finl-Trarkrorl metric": 8.3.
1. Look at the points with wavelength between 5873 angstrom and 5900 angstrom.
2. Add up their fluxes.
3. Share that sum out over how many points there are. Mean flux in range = 6.2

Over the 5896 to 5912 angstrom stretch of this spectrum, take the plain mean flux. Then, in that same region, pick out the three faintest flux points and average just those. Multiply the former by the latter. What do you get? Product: 31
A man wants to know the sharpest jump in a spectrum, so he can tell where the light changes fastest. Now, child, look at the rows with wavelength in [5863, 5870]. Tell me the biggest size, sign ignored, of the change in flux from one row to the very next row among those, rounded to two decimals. 3.31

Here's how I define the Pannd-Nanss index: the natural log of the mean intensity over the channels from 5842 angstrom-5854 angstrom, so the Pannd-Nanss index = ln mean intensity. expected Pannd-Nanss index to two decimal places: 2.35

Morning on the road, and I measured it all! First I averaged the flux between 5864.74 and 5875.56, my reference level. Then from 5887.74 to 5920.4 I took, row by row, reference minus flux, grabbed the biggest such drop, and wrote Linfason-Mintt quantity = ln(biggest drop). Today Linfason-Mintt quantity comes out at 2.1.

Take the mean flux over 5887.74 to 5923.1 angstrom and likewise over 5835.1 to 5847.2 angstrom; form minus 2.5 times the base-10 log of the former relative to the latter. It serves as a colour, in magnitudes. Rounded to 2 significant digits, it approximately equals 0.57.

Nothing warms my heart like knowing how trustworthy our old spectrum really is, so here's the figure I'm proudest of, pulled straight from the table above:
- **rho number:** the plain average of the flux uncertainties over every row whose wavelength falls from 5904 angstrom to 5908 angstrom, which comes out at 1.10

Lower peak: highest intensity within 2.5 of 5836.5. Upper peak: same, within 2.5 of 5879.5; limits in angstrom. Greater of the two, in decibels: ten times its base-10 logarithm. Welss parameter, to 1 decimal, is 10.5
